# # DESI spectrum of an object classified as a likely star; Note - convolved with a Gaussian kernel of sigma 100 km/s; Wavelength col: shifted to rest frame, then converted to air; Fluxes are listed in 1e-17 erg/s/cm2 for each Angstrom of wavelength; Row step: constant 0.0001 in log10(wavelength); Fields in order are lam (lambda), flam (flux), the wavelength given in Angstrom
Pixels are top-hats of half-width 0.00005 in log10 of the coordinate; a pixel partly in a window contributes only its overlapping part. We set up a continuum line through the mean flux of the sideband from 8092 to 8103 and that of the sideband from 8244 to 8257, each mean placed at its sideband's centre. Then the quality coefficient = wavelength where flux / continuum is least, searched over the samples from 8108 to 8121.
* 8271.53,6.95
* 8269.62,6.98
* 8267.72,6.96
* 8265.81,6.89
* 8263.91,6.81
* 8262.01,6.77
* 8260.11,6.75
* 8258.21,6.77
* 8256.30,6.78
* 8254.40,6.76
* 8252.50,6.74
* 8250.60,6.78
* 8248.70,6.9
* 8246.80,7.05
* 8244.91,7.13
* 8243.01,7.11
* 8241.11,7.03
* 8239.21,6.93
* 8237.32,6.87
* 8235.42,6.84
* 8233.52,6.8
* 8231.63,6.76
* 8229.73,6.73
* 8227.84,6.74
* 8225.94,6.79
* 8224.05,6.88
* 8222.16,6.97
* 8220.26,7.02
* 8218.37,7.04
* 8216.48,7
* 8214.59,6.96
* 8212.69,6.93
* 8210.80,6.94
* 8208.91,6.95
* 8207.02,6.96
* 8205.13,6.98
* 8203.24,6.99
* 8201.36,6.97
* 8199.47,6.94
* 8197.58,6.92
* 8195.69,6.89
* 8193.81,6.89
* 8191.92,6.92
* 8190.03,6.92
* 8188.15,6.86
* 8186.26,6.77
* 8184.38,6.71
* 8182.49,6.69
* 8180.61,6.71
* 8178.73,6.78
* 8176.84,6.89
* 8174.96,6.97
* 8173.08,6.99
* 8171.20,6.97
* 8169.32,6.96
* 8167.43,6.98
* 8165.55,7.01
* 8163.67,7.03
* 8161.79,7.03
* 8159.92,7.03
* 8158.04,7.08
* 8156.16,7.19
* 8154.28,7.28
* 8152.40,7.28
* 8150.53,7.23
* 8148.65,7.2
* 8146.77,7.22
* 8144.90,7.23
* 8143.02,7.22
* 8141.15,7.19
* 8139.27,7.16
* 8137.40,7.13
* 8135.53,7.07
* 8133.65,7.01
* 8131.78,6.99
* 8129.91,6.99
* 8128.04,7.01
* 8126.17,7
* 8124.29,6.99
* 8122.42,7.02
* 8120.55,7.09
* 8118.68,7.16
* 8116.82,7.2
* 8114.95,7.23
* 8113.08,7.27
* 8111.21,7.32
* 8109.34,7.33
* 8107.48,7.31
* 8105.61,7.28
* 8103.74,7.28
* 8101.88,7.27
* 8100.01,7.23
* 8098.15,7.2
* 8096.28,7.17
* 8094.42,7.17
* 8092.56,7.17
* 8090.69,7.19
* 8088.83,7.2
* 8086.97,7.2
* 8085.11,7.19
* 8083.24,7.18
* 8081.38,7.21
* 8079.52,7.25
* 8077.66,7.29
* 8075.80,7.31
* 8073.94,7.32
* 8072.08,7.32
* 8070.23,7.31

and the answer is 8120.55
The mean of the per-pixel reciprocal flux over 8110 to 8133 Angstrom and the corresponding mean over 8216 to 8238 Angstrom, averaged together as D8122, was 0.143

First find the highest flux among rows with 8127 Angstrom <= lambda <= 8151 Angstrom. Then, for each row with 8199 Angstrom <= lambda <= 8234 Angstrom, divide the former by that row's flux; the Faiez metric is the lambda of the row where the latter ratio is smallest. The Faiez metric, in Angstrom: 8218.37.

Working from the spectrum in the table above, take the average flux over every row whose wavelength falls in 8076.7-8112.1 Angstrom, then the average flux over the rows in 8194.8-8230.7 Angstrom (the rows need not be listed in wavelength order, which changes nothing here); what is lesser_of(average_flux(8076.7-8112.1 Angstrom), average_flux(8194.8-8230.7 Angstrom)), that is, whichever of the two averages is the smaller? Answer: 6.93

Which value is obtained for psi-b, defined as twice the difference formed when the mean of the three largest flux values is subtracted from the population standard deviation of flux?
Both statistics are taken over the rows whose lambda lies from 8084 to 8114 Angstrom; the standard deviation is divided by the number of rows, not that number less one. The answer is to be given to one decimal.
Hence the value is -14.5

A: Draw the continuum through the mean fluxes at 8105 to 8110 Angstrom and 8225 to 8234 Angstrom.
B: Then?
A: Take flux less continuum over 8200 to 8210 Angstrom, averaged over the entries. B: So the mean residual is 0.10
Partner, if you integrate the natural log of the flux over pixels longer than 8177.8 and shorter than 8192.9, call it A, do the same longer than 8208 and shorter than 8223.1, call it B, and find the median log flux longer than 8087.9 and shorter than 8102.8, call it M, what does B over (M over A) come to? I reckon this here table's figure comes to 430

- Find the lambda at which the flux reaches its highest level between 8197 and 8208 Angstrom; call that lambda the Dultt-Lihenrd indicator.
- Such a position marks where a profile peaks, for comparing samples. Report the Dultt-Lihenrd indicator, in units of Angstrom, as 8203.24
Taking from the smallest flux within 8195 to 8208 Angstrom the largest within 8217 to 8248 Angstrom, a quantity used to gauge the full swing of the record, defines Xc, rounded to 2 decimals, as -0.24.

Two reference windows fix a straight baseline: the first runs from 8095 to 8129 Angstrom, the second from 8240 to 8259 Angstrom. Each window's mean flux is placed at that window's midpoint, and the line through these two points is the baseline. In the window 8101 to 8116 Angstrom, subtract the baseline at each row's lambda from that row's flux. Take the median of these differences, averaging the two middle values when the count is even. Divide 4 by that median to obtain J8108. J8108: 48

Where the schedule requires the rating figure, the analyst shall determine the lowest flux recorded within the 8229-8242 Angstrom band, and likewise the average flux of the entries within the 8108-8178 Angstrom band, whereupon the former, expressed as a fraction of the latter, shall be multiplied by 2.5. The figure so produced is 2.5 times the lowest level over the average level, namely 2.37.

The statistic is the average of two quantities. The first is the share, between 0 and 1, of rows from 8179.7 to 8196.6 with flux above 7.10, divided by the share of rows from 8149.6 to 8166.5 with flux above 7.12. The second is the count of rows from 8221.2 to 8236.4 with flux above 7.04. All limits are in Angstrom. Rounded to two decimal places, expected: 0.00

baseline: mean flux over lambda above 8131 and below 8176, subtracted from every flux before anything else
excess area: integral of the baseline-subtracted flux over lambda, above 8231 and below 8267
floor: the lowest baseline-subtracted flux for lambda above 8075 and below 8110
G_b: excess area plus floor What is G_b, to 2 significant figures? -8.4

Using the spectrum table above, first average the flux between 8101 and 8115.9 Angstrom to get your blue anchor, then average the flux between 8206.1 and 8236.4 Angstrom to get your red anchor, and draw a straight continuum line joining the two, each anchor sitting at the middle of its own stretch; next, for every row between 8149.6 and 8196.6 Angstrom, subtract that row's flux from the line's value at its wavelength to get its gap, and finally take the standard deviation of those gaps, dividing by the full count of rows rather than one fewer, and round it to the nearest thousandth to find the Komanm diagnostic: 0.127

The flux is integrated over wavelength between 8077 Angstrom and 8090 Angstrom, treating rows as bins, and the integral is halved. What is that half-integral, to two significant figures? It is 47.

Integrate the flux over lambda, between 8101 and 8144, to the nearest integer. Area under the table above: 308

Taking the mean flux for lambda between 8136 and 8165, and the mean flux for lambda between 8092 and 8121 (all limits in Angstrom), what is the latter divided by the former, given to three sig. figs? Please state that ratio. 1.01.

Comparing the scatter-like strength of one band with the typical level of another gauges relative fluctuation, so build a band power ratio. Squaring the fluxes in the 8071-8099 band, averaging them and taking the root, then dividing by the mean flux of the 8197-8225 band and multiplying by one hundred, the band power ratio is 104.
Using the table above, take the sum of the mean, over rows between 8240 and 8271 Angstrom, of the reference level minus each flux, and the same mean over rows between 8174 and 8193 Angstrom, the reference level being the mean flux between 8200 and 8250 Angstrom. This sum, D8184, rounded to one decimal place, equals 0.2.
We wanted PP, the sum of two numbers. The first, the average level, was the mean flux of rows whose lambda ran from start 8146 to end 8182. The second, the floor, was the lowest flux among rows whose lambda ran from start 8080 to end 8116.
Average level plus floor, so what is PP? 14.2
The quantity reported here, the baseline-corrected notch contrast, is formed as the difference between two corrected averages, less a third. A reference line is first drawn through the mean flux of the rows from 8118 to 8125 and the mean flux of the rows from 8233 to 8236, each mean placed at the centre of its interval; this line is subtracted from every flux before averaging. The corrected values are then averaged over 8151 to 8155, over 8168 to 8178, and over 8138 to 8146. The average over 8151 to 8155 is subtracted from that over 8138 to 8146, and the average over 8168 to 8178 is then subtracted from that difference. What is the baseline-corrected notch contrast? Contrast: -0.11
